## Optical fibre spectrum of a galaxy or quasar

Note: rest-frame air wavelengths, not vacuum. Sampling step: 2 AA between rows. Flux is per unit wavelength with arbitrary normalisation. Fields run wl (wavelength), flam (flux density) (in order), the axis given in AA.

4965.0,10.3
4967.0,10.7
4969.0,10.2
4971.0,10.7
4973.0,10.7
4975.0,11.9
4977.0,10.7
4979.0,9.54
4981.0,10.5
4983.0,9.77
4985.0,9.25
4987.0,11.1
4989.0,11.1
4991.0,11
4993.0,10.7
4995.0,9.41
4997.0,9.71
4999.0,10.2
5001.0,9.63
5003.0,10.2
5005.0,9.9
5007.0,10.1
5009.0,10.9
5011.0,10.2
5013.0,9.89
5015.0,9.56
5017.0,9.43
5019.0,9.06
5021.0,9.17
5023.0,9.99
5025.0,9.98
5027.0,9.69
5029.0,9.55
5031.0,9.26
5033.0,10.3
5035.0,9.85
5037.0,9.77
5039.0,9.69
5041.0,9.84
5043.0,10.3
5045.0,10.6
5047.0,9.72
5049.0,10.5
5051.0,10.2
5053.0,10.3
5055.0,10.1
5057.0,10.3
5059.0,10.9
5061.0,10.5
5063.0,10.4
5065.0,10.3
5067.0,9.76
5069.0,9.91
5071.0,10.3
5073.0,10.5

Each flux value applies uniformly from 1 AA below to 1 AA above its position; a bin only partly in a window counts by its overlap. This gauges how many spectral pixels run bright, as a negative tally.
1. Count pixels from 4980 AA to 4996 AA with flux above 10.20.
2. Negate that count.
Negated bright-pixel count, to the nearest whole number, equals -5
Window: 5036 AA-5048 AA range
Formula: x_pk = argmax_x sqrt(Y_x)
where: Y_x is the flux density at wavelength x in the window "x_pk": 5045.0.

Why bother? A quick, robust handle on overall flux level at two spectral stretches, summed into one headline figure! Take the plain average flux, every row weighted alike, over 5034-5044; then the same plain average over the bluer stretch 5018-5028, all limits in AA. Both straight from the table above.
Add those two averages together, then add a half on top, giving 20.0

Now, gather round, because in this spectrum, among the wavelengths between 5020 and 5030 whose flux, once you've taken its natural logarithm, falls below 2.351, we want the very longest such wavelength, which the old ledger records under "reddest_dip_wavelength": 5029.0 AA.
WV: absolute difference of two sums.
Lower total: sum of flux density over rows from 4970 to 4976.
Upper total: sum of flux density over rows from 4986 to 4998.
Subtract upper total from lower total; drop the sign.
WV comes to 30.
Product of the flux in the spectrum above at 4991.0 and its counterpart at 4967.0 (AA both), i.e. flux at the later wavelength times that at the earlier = 118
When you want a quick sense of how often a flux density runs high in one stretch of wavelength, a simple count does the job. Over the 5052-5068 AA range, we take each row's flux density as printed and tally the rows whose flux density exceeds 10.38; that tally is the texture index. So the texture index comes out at 3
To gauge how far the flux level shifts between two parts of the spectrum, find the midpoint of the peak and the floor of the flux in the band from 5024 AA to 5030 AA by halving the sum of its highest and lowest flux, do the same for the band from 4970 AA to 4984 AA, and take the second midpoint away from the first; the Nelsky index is -1.0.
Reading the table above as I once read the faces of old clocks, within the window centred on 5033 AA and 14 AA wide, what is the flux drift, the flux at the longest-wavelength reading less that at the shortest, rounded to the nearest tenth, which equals 0.0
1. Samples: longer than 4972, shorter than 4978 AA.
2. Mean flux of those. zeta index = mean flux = 11.1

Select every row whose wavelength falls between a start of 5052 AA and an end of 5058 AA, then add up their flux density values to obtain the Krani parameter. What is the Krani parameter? 30.7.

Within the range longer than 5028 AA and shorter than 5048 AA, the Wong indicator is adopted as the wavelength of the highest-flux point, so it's 5045.0 AA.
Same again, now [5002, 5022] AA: 5009.0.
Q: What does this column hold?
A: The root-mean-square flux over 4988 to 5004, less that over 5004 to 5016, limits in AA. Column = 0.16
